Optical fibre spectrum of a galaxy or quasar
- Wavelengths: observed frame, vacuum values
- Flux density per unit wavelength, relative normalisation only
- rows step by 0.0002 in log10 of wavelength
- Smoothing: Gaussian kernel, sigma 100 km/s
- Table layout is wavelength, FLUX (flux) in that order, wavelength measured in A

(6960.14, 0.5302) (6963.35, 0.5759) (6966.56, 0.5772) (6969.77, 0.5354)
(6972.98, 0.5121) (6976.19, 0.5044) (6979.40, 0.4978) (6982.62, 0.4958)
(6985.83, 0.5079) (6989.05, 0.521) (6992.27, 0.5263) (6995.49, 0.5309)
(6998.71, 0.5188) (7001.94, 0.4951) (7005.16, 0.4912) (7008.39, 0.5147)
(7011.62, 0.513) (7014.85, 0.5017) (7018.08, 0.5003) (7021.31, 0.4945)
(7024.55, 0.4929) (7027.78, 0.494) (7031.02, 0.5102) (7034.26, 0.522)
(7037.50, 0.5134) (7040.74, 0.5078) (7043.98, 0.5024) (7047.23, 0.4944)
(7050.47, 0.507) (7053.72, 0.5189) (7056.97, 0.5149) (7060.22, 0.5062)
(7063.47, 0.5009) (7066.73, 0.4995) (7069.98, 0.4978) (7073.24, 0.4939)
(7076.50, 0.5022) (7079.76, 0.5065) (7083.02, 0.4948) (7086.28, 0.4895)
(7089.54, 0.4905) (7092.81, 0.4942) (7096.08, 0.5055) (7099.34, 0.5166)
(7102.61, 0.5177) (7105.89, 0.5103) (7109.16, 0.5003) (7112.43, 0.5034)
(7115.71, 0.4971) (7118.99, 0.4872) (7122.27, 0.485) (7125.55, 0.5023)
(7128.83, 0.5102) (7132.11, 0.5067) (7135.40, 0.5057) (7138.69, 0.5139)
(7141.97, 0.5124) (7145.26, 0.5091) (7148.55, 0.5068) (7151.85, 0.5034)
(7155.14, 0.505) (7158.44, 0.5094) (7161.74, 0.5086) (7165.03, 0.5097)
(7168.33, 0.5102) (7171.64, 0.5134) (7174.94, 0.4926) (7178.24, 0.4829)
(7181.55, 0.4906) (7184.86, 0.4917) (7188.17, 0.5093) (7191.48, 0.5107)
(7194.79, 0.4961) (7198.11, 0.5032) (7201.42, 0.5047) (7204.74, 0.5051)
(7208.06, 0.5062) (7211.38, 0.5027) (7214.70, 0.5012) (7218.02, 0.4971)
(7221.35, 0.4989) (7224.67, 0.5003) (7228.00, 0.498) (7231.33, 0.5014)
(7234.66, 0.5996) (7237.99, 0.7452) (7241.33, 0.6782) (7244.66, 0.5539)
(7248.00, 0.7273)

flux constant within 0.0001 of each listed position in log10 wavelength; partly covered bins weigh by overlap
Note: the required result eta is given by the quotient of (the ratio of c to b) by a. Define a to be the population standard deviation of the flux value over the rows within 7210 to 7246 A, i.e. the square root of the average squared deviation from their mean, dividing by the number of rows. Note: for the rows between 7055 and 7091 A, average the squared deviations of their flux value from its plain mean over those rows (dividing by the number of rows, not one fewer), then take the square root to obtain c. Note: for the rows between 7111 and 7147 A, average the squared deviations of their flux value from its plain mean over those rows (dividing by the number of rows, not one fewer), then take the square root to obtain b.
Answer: 10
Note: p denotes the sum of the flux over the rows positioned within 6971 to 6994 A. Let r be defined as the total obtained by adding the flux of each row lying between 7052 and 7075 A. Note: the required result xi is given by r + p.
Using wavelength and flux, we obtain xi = 7.10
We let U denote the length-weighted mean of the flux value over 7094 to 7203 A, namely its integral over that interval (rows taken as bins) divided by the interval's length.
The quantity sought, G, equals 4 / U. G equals 7.94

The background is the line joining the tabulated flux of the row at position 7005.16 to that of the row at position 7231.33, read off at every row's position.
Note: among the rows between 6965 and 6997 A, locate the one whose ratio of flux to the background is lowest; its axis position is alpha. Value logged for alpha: 6982.62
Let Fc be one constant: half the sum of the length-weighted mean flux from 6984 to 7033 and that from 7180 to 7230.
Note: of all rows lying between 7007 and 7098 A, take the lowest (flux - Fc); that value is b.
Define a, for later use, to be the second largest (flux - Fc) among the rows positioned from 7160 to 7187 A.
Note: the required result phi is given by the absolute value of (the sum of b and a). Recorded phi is 0.0089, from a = 0.006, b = -0.015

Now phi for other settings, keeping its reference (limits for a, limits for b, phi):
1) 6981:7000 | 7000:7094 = 0.0072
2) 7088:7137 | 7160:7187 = 0.0091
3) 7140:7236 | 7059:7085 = 0.0013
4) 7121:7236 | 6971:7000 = 0.0011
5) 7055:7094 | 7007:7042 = 0.0092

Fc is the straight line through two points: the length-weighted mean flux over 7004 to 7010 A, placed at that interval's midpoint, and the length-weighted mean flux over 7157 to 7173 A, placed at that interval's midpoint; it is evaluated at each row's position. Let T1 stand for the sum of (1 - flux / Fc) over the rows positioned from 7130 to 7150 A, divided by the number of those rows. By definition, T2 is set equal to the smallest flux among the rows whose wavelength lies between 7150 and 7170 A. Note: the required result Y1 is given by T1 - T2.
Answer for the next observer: -0.503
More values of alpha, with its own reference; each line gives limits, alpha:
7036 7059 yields 7047.23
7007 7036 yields 7024.55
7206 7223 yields 7218.02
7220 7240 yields 7228.00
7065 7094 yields 7086.28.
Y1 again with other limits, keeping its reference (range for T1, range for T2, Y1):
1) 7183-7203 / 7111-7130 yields -0.468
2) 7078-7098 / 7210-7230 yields -0.477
